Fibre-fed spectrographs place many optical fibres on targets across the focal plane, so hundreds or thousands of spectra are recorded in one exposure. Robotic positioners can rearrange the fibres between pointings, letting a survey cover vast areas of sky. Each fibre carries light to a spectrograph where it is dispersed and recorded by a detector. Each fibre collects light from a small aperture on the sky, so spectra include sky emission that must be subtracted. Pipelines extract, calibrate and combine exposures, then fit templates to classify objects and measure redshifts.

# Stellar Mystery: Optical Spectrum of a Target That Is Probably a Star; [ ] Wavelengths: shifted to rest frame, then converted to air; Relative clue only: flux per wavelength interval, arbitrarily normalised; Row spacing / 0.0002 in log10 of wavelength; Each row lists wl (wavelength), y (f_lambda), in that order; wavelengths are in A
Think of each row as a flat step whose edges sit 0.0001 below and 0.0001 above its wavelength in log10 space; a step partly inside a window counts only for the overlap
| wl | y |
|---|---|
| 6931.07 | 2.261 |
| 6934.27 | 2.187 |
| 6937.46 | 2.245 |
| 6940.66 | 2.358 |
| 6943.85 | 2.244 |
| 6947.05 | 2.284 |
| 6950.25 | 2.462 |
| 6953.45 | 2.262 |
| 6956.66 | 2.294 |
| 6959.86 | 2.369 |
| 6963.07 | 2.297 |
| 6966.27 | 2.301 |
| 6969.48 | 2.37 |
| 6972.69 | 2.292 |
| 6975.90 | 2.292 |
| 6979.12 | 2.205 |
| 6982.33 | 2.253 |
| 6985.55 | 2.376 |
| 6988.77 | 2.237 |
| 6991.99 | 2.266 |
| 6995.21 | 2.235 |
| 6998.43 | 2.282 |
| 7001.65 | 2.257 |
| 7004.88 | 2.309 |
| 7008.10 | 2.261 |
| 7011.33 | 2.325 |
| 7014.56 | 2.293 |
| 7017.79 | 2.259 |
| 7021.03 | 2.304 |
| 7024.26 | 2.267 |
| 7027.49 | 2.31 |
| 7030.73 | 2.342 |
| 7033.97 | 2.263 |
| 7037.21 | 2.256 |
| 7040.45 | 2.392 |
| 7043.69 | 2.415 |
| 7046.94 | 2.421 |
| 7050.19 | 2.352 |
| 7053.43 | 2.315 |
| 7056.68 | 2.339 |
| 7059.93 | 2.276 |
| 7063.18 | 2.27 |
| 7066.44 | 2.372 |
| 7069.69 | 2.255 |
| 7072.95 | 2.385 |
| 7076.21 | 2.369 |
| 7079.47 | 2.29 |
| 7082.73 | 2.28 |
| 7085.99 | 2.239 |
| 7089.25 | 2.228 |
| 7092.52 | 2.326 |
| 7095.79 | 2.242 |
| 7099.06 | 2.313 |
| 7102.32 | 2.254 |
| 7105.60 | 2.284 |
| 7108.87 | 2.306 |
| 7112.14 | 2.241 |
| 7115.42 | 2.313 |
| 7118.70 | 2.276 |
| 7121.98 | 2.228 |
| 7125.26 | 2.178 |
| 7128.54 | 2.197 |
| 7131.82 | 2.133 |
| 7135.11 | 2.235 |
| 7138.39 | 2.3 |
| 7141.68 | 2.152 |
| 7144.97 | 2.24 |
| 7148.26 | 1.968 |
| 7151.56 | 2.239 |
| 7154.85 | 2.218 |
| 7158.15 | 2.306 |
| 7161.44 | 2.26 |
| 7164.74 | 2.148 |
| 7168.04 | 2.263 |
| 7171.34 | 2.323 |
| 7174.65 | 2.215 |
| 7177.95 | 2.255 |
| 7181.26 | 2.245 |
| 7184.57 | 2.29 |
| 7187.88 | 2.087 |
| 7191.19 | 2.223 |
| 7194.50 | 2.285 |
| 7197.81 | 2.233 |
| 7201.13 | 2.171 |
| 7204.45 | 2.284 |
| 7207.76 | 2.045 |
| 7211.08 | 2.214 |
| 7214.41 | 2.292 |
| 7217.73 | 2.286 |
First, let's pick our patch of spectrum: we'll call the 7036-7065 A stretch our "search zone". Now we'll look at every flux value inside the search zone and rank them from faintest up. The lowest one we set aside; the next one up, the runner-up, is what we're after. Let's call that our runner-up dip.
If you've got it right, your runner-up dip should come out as 2.27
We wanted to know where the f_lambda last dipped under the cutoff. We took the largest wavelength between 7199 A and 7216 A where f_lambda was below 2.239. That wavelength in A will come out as 7211.08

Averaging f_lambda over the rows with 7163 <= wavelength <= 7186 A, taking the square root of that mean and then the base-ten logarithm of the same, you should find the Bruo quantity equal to 0.176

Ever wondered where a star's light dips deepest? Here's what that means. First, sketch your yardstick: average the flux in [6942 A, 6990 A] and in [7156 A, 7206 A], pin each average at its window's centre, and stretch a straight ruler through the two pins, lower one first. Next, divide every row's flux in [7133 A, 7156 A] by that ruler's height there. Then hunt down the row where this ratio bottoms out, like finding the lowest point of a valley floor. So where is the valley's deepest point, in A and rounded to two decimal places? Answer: 7148.26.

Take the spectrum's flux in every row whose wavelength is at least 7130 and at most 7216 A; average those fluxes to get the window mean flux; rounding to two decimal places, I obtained 2.22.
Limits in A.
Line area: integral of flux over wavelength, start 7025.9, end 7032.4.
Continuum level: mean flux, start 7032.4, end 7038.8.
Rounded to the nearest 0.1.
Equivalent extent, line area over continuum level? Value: 6.7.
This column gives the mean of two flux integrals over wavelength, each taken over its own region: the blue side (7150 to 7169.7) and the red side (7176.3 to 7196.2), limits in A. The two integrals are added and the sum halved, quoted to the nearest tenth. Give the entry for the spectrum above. 44.3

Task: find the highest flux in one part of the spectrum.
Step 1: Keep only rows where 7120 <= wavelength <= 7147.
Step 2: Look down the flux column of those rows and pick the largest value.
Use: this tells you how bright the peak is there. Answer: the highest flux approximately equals 2.3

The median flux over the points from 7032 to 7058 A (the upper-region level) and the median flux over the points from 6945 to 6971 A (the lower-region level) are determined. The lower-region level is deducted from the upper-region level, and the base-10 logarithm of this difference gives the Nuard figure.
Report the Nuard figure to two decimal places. -1.33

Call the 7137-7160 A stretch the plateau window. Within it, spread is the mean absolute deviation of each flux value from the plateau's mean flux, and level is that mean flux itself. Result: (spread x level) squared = 0.033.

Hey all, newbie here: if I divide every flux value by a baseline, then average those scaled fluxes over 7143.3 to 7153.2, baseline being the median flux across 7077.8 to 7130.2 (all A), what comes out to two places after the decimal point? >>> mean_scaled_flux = 0.95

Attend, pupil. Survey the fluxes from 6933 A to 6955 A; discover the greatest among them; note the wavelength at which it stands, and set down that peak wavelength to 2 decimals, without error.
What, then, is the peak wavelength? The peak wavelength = 6950.25 A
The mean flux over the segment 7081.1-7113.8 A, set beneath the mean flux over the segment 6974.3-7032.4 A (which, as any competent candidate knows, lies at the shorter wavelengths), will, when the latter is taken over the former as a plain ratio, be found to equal 1.00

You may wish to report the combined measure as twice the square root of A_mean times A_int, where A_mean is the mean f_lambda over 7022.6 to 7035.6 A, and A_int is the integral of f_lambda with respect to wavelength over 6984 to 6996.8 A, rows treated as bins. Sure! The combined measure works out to 16.4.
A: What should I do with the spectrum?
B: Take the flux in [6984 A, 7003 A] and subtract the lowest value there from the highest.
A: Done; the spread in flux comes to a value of 0.14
